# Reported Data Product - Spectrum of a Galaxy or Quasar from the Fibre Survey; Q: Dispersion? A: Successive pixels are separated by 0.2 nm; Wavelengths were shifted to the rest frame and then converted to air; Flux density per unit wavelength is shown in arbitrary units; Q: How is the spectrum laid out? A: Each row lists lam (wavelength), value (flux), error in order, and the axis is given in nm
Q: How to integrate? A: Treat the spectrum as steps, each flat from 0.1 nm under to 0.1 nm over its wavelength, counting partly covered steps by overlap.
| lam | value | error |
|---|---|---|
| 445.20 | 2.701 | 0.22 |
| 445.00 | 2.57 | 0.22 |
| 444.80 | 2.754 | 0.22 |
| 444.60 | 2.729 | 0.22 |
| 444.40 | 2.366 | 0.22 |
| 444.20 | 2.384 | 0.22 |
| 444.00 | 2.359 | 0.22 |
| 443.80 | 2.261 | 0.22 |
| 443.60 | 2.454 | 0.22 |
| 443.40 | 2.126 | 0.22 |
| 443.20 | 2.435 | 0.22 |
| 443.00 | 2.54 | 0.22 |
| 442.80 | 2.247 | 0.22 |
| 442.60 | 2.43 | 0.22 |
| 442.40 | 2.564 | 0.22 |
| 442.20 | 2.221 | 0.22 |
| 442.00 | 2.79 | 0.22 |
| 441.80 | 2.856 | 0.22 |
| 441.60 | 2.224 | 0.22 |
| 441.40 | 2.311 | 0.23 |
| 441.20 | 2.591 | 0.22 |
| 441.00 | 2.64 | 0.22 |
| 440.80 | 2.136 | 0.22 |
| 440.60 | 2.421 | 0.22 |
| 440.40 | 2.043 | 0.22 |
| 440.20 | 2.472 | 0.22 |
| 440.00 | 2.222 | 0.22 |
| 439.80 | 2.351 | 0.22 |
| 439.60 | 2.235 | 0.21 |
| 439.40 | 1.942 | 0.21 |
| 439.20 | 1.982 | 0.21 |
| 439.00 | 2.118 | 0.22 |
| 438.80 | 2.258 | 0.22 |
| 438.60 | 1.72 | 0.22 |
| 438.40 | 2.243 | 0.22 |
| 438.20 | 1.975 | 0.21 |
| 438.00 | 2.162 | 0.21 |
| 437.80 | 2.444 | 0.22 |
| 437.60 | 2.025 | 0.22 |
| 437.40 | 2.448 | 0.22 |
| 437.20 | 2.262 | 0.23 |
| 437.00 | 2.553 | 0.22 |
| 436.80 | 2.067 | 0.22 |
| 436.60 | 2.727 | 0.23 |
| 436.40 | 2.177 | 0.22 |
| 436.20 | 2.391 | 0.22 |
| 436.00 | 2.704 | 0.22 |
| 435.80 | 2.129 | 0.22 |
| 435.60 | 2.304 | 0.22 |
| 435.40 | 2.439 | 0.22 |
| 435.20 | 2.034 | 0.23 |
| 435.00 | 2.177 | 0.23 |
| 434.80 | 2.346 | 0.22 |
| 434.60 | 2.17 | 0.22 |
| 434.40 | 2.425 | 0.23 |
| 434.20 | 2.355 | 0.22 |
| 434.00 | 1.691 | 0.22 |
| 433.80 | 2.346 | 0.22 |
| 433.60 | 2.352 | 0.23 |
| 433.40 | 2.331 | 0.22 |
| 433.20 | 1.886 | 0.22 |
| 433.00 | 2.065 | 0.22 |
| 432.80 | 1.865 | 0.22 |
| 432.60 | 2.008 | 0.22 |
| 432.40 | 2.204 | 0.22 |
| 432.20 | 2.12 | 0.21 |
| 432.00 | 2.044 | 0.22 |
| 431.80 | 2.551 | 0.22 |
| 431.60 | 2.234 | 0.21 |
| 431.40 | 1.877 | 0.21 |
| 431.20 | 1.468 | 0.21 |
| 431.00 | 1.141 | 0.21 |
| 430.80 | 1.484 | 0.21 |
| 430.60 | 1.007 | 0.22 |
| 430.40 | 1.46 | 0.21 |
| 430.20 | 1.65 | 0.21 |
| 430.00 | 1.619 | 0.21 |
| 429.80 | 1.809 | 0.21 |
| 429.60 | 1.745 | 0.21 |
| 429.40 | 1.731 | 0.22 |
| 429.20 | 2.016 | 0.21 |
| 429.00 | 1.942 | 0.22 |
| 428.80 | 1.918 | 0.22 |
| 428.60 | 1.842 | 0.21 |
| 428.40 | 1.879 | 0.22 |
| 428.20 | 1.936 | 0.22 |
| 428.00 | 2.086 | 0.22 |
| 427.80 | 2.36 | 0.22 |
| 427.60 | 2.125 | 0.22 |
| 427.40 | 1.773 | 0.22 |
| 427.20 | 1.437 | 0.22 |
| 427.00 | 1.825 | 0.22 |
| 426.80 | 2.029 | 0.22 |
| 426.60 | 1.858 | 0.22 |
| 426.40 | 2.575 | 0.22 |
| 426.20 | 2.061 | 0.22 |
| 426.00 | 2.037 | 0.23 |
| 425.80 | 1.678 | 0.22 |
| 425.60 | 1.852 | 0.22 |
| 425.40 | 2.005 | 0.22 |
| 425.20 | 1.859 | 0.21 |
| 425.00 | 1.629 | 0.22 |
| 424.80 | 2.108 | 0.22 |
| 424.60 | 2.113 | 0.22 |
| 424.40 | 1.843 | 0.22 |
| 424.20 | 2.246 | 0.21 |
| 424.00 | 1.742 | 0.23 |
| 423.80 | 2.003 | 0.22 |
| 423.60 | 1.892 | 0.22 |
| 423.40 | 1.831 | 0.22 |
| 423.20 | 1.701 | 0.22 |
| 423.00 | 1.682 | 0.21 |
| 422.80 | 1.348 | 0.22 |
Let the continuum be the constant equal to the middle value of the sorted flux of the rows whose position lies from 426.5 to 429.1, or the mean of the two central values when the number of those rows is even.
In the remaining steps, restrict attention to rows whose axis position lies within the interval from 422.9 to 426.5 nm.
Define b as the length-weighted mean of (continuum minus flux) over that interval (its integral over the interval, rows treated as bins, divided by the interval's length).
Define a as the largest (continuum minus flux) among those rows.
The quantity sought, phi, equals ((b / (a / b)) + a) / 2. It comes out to 0.1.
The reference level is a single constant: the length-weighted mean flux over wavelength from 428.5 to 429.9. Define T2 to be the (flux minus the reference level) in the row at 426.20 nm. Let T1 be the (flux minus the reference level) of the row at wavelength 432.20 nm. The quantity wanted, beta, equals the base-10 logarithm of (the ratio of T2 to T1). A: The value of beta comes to -0.1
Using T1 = 0.3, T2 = 0.20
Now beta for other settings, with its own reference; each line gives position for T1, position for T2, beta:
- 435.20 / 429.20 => 0.0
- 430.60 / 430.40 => -0.3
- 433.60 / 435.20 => -0.4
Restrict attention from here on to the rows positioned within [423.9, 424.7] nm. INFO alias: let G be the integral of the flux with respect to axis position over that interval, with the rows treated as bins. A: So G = 1.6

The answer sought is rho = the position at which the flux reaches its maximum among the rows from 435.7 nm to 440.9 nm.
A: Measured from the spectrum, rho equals 436.60 nm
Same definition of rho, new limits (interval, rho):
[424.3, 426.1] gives 424.60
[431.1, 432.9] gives 431.80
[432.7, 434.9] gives 434.40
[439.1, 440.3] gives 440.20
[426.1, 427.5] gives 426.40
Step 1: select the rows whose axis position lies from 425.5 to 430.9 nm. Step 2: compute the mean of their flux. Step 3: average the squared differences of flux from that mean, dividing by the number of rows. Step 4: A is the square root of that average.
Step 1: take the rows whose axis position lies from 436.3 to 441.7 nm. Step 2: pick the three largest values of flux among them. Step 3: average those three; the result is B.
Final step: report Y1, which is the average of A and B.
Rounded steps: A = 0.298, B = 2.65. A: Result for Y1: 1.48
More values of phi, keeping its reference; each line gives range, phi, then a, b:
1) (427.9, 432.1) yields 0.5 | 0.9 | 0.14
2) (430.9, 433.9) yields 0.4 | 0.8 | -0.11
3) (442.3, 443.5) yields -0.6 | -0.2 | -0.47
